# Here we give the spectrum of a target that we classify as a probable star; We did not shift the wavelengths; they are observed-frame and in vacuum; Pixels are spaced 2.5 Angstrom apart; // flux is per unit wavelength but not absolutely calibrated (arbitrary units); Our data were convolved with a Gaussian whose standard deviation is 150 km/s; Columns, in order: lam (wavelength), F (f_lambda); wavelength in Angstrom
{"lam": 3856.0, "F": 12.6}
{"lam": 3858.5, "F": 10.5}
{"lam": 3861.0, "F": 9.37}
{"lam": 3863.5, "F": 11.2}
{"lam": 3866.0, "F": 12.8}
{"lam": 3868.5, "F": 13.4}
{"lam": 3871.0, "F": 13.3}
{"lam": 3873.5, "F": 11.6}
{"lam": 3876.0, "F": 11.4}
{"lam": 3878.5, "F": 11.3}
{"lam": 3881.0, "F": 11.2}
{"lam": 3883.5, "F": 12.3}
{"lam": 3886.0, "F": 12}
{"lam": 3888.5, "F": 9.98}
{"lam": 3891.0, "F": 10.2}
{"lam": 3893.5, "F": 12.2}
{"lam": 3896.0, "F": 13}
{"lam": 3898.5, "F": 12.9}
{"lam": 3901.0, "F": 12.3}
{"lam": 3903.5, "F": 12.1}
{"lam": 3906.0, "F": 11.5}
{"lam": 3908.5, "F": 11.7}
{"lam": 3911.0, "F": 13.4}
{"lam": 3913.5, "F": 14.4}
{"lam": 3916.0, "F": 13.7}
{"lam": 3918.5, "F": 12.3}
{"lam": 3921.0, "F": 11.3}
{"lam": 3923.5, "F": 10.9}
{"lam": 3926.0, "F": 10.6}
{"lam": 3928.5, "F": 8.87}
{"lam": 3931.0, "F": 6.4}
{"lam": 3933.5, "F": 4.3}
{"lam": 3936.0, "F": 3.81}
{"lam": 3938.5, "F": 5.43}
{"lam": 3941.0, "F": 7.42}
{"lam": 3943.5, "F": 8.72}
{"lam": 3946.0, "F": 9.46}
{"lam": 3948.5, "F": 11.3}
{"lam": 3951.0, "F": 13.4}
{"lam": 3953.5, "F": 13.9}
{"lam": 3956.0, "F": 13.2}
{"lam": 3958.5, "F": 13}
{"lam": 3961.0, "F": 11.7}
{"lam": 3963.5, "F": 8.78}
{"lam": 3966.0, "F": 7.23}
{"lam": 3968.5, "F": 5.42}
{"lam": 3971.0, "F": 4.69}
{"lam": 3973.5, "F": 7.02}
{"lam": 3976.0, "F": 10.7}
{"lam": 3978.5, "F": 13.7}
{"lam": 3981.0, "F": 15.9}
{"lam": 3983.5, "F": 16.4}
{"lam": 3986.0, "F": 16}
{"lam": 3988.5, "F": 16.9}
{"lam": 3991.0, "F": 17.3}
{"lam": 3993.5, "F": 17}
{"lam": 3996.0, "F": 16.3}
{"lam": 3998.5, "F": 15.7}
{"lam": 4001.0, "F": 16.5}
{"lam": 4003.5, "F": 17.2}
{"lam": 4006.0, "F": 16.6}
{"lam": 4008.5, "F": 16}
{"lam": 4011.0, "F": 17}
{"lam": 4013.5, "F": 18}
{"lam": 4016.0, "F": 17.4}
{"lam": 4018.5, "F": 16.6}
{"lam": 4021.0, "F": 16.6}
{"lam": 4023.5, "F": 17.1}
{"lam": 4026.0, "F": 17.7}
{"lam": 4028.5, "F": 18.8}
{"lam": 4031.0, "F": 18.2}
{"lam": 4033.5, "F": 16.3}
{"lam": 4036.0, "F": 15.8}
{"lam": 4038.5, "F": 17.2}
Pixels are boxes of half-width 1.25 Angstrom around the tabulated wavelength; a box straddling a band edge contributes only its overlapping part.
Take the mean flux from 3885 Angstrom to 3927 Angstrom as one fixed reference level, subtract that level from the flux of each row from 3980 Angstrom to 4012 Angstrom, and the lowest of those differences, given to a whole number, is 4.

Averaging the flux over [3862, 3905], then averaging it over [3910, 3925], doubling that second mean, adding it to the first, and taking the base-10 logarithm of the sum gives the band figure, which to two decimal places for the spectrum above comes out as 1.57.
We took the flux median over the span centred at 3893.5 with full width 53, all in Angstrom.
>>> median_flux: 12.2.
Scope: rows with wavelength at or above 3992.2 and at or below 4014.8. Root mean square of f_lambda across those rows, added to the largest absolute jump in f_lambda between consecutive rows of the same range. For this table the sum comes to 18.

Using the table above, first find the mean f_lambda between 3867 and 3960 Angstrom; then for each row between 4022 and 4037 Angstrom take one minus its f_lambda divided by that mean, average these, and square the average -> 0.32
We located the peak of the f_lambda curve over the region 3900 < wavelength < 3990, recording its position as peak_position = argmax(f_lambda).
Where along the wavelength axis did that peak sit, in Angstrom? 3988.5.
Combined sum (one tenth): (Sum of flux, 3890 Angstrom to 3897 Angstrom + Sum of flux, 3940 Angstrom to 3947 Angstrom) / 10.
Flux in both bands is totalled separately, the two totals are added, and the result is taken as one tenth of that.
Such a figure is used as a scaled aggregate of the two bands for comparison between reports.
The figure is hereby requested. 6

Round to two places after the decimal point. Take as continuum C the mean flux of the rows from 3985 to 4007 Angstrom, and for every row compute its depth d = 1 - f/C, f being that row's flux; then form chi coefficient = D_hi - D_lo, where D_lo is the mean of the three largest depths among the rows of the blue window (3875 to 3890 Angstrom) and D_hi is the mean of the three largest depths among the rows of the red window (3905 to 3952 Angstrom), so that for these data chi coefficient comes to 0.38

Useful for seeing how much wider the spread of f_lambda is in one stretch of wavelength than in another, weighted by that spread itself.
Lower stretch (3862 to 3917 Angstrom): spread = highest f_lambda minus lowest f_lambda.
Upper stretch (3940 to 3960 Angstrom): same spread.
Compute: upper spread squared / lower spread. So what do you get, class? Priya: 10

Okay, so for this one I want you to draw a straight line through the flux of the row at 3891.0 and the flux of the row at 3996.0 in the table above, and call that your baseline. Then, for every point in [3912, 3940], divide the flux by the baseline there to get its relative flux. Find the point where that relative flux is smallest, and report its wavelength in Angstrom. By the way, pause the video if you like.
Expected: 3936.0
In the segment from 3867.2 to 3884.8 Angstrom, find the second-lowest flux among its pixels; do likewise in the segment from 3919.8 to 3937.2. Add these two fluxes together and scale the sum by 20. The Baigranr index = 312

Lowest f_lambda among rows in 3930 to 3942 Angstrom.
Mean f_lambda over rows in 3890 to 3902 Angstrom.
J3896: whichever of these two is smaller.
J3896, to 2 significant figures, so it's 3.8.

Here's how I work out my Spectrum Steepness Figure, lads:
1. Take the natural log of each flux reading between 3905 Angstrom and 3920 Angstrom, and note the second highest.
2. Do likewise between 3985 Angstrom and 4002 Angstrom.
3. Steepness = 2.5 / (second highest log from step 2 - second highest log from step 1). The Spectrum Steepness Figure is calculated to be 11.6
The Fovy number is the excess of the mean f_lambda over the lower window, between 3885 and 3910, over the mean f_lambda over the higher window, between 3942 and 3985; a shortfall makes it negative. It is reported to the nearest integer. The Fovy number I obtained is 1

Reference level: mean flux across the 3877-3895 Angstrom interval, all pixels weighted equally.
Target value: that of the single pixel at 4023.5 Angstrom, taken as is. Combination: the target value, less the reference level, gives 6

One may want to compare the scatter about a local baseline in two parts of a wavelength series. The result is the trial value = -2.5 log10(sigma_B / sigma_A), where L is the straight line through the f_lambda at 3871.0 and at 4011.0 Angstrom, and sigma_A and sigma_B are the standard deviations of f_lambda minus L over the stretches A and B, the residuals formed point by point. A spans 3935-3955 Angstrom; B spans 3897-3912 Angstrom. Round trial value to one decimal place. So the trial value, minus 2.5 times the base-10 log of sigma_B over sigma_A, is 1.7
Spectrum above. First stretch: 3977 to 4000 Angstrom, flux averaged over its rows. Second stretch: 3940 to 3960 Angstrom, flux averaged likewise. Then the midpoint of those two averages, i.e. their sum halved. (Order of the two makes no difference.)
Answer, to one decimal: 13.7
